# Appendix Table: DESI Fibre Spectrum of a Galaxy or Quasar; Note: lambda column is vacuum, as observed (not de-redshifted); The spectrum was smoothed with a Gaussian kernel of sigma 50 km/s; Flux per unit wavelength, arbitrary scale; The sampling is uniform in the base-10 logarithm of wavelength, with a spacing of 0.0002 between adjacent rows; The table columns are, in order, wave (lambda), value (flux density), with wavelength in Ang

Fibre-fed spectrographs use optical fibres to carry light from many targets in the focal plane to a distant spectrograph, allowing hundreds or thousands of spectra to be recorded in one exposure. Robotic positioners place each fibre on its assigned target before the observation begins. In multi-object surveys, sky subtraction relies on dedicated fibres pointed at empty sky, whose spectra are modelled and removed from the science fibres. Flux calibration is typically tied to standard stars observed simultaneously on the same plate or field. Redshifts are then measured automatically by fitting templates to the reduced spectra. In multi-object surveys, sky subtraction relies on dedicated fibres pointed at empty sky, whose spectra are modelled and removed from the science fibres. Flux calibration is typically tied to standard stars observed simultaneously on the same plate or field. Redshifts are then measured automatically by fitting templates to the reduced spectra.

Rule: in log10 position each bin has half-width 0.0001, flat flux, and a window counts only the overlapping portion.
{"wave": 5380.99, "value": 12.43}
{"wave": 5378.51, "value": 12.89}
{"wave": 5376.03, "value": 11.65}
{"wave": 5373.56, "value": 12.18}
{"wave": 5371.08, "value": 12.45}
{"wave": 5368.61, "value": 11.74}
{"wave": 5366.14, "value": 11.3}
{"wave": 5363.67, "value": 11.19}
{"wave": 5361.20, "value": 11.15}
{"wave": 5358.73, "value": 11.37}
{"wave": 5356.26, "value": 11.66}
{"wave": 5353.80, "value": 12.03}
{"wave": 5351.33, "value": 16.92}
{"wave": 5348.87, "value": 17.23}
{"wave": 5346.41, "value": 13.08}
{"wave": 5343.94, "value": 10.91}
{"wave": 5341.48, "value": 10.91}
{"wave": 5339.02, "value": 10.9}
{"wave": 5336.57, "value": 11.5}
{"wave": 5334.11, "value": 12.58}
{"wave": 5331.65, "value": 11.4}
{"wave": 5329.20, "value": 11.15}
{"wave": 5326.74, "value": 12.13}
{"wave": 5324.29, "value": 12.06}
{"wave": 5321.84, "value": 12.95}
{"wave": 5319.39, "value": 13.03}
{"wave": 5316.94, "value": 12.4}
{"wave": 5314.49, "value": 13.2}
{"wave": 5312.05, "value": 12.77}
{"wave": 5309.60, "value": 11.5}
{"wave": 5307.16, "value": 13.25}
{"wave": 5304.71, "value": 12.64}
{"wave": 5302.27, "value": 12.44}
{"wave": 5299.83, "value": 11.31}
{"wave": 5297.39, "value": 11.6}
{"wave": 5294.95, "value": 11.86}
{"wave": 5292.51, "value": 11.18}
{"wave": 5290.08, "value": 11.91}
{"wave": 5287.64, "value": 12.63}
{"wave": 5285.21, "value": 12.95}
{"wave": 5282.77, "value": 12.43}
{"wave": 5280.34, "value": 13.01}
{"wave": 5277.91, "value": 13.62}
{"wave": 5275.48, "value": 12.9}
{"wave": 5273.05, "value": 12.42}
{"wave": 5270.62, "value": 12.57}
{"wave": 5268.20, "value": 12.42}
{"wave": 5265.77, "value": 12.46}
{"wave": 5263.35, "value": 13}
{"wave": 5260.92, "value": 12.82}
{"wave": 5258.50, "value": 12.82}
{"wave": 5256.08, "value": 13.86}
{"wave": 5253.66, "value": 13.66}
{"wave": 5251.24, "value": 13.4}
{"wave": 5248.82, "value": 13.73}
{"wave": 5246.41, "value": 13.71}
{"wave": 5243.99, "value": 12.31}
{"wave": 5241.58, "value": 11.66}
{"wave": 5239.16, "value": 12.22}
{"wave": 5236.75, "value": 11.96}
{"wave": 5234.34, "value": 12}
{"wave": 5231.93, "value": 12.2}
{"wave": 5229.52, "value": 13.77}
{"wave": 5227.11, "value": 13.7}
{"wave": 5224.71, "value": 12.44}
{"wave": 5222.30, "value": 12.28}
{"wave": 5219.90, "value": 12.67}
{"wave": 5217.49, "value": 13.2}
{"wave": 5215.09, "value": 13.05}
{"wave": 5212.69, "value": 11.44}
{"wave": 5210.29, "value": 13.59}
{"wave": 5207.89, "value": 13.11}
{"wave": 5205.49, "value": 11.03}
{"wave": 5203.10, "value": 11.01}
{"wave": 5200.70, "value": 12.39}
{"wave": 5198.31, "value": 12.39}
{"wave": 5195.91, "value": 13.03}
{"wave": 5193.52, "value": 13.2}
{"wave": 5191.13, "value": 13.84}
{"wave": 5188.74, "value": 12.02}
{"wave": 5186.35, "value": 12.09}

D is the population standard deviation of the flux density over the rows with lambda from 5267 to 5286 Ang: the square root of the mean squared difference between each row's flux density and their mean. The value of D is 0.39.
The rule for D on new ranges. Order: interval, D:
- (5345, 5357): 2.41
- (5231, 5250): 0.74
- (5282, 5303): 0.58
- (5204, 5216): 1.01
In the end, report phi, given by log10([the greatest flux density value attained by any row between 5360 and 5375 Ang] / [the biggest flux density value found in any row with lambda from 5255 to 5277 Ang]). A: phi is -0.05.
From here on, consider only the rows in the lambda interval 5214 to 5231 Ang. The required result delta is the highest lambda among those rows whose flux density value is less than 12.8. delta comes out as 5224.71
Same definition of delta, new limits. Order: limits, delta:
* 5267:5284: 5282.77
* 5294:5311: 5309.60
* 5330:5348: 5343.94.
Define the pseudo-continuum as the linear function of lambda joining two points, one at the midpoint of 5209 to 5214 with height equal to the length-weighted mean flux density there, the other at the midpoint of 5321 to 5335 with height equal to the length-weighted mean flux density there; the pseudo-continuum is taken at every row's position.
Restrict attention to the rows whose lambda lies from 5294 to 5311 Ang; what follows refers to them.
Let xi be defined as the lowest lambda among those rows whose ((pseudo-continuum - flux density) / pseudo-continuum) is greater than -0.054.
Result 5294.95 Ang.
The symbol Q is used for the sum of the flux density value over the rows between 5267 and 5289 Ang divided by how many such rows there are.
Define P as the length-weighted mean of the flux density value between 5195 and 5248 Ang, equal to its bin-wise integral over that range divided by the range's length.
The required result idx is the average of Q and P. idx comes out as 12.6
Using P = 12.5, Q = 12.8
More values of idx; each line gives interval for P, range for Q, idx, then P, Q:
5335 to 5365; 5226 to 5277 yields 12.6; 12.4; 12.8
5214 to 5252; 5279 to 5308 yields 12.5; 12.8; 12.3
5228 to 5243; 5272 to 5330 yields 12.4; 12.3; 12.4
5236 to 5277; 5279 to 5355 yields 12.6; 12.8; 12.4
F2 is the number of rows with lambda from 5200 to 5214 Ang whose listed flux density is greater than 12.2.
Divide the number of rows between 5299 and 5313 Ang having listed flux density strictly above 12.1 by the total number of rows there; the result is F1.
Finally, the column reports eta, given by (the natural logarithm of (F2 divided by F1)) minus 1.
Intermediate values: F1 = 0.7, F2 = 3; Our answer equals 0.50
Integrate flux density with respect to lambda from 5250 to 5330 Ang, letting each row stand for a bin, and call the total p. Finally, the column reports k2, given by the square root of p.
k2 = 32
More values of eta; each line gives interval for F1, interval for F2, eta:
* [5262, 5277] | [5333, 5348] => -0.31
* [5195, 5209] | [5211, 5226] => 1.01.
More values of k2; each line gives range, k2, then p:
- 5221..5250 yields 19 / 367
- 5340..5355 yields 14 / 202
